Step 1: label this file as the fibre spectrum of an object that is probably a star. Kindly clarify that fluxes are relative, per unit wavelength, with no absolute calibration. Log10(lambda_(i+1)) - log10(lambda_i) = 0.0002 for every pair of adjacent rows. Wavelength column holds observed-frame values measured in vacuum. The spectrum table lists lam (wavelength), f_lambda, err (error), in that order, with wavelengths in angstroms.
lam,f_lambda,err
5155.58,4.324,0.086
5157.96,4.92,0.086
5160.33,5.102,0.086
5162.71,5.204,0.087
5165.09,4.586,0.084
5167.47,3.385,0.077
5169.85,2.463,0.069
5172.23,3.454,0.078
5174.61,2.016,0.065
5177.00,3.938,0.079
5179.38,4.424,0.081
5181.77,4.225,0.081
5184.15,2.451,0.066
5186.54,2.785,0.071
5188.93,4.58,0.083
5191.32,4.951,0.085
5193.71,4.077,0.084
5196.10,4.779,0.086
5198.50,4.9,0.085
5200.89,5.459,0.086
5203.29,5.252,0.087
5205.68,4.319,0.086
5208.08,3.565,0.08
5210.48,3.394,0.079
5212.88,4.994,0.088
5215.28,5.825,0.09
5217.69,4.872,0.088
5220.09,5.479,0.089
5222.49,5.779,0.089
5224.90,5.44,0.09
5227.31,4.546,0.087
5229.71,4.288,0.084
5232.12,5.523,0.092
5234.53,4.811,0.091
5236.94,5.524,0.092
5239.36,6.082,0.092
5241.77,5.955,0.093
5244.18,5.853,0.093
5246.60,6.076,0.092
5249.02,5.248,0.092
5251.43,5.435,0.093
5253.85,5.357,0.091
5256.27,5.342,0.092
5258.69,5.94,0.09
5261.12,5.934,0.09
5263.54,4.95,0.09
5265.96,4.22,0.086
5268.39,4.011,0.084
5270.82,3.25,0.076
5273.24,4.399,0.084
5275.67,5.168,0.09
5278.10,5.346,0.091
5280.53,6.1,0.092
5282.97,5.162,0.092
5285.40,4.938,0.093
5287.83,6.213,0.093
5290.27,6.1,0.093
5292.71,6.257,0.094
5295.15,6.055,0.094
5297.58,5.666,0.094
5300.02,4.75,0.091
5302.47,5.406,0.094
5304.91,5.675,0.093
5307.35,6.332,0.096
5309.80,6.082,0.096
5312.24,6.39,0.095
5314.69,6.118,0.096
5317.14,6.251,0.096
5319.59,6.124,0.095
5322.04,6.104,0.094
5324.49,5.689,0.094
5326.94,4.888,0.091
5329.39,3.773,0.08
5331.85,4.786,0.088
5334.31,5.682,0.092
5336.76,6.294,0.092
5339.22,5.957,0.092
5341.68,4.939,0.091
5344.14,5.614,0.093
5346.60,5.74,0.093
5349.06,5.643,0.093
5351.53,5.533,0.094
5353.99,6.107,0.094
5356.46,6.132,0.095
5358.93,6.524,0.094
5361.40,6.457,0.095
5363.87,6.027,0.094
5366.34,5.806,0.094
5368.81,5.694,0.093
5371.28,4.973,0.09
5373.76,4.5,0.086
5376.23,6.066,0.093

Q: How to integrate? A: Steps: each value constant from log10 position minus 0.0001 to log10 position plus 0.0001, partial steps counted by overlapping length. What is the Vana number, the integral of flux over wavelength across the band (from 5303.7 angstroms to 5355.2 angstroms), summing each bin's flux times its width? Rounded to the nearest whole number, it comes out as 294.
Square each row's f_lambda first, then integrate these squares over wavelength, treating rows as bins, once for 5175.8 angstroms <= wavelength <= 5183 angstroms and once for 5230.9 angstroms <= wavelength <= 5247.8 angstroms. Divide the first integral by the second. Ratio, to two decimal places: 0.23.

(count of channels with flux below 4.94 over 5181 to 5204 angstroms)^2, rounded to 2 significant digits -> 49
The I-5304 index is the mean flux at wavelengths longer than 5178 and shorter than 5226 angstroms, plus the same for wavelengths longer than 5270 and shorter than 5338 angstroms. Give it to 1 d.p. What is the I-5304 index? 10.1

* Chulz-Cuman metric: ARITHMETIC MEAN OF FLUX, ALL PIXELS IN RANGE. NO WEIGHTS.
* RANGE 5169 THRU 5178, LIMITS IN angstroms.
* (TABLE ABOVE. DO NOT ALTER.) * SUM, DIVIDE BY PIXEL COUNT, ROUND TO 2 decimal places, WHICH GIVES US 2.97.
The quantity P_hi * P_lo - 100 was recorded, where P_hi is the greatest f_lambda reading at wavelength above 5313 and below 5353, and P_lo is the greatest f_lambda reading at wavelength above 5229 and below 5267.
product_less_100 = -62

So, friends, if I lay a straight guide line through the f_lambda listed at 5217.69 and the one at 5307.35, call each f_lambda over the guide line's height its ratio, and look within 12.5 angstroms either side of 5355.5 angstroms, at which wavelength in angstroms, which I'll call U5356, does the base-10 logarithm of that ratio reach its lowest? 5351.53 angstroms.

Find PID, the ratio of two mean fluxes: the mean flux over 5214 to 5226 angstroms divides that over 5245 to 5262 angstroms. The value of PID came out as 1.0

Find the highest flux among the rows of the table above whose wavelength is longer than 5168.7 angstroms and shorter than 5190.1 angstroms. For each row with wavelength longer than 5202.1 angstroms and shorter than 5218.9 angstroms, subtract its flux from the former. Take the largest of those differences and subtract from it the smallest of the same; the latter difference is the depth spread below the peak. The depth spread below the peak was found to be 2.4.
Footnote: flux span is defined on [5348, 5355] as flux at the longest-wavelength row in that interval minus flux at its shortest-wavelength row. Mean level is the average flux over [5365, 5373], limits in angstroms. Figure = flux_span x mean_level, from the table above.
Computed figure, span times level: 3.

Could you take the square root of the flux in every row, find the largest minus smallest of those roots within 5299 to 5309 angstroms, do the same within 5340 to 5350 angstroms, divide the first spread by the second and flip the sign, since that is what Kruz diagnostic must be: -1.9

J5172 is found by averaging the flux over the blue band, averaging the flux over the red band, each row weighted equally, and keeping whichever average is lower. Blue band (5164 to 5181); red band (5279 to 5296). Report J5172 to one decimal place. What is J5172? 3.5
